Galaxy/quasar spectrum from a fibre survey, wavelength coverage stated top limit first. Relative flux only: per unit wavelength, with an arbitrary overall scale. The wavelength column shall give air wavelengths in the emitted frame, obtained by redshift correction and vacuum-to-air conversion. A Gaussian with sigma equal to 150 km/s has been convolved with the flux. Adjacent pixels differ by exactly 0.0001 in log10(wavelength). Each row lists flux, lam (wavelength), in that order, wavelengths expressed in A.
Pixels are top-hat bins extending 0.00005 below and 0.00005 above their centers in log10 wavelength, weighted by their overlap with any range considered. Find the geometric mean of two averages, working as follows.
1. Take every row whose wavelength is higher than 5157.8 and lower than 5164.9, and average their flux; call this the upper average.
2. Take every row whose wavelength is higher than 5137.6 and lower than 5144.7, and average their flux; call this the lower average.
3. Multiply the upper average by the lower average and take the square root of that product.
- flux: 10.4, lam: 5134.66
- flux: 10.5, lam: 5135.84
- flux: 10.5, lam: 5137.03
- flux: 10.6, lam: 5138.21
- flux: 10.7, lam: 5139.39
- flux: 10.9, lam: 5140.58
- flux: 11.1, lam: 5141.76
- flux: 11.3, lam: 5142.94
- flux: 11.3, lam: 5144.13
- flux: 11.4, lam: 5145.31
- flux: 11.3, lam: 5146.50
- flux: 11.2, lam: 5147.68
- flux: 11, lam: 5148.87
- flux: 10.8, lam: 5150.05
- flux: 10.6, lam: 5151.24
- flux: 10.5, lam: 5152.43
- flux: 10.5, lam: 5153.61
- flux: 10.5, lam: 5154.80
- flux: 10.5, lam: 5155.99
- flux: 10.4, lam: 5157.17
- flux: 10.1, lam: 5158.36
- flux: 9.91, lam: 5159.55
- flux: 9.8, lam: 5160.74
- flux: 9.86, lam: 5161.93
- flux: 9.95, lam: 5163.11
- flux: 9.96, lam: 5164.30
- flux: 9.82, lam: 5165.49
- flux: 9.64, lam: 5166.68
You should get 10.4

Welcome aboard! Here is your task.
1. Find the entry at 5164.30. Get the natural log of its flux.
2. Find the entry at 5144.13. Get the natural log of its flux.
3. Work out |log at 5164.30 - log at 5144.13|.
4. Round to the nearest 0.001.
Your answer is 0.126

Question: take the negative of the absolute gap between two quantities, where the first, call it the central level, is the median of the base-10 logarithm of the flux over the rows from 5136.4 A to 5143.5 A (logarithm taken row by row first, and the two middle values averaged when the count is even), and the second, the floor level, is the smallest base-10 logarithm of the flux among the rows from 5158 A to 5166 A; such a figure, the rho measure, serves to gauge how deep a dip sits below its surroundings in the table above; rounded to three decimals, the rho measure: -0.042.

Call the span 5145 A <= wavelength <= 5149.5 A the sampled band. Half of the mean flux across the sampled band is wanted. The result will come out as 5.6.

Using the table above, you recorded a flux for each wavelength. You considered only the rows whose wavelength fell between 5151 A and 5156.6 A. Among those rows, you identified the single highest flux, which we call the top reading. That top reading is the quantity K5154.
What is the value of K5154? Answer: 10.6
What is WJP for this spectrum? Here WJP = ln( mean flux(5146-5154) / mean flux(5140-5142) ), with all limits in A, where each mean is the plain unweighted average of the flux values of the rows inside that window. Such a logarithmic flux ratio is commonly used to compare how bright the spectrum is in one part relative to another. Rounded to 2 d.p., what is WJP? -0.01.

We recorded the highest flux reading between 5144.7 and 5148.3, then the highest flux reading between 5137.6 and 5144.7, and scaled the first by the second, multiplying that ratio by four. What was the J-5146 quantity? 4.04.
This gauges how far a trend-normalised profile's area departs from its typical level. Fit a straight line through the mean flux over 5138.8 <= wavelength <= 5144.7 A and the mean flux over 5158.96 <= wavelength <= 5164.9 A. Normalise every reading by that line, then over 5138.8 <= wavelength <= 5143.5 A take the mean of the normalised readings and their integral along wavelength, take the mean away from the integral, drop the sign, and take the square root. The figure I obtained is 1.9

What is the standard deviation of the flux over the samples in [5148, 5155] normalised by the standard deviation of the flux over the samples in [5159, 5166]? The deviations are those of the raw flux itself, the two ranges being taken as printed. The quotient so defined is 3.1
